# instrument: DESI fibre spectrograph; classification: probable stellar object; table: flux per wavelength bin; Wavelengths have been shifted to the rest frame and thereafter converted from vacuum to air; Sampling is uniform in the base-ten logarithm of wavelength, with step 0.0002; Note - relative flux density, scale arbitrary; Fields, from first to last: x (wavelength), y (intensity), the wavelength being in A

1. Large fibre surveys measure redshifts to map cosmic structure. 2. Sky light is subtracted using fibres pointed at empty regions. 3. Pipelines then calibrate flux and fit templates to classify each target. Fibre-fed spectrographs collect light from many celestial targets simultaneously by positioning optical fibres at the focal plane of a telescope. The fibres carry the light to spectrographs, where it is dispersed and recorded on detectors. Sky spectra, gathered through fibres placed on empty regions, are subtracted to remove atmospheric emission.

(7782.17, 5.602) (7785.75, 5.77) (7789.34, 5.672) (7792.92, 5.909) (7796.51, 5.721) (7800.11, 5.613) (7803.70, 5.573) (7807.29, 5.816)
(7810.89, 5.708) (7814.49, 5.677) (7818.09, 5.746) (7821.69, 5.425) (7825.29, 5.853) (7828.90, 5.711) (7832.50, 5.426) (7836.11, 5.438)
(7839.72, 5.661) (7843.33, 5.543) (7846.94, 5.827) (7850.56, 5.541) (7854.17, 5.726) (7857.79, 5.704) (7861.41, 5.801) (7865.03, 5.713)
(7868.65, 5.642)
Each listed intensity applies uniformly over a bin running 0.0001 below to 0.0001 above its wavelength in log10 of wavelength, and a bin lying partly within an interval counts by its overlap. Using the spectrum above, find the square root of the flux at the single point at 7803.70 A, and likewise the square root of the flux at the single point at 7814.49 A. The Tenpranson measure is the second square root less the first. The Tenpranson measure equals 0.02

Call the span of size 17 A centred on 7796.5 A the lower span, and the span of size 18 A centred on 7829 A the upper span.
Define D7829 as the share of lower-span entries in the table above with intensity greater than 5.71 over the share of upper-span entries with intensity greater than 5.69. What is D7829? 1.0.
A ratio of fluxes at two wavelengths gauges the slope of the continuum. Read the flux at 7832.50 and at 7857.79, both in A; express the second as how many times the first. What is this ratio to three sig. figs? 1.05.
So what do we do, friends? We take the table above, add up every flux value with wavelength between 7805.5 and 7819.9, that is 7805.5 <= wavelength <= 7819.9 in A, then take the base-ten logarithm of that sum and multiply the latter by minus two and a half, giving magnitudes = -3.402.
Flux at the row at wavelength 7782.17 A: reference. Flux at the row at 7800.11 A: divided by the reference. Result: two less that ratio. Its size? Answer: 1.00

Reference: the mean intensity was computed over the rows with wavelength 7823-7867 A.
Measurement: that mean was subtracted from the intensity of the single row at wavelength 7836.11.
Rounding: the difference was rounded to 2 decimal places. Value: -0.22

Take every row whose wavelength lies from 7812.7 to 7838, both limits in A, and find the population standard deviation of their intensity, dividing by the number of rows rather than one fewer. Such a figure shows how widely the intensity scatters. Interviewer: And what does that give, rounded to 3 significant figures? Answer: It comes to 0.165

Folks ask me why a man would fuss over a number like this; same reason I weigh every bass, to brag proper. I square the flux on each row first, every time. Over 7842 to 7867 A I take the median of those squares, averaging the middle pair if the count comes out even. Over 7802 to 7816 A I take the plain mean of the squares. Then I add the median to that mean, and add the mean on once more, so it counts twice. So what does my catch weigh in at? 97.5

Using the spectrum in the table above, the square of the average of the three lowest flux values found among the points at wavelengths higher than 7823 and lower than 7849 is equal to 29.9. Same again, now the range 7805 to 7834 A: 30.4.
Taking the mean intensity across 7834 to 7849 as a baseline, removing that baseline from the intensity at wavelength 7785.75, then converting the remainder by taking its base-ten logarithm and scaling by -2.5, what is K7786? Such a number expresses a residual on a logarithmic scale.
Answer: 2.0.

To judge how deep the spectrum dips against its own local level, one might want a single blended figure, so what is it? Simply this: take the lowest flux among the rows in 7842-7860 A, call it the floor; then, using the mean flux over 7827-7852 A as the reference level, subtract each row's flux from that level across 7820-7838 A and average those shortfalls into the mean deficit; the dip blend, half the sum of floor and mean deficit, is 2.78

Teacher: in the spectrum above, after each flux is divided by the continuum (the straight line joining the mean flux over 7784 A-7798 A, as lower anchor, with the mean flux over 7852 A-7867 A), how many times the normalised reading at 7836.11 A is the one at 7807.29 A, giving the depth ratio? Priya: 1.067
